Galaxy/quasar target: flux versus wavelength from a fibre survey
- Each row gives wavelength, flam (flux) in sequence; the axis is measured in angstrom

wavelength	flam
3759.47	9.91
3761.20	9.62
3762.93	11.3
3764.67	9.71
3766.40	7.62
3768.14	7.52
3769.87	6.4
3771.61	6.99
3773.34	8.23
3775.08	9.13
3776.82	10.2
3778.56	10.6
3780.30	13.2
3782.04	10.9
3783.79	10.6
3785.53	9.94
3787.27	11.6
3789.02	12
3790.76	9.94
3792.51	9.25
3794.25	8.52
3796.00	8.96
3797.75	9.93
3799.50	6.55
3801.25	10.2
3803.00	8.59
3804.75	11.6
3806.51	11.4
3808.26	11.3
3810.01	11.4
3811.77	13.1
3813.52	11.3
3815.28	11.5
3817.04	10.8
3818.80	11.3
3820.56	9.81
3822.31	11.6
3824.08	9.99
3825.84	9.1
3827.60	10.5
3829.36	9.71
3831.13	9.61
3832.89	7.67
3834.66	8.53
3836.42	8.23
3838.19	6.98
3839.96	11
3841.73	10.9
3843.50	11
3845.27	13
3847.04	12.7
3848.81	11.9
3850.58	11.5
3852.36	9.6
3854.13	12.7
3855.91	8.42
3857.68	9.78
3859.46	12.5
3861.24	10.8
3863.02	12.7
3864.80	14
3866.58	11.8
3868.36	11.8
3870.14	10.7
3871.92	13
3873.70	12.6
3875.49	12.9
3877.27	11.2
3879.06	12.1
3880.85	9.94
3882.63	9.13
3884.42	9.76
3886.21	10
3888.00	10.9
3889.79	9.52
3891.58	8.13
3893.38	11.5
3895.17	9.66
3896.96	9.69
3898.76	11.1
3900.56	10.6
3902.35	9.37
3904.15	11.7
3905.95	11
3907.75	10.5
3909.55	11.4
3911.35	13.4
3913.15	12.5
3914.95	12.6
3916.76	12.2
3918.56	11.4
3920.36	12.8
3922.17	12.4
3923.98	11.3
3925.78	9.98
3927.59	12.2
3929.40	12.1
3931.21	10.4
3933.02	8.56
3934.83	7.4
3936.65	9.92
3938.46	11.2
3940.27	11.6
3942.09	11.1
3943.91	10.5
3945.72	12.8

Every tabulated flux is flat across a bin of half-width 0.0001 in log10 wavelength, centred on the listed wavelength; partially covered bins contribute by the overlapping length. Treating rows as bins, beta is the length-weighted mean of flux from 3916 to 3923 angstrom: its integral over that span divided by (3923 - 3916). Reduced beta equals 12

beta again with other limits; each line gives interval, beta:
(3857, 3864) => 12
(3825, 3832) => 10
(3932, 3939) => 9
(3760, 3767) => 10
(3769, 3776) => 8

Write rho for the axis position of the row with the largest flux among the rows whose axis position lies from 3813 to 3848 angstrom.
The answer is 3845.27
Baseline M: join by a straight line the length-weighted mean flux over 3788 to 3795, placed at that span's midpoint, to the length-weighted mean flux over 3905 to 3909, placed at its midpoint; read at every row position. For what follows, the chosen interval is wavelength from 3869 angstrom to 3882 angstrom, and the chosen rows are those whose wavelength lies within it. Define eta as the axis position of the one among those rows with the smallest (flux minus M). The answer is 3880.85 angstrom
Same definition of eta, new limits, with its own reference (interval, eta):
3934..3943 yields 3934.83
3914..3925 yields 3923.98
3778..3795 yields 3794.25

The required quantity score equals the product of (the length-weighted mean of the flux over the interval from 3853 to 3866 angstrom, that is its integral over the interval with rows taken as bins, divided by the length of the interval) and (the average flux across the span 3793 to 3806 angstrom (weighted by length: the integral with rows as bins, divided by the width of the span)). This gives 107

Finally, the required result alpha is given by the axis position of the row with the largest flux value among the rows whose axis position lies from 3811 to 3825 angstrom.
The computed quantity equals 3811.77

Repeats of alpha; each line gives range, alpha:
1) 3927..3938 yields 3927.59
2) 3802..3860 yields 3811.77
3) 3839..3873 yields 3864.80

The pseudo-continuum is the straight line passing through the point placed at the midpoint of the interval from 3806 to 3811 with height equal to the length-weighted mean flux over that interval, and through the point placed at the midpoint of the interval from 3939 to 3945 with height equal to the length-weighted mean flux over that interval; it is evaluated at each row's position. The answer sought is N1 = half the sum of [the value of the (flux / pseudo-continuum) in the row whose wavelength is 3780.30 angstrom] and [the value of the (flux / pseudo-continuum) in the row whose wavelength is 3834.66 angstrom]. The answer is 0.95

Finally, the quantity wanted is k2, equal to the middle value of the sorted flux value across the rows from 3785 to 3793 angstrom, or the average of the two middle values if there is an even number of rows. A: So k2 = 9.9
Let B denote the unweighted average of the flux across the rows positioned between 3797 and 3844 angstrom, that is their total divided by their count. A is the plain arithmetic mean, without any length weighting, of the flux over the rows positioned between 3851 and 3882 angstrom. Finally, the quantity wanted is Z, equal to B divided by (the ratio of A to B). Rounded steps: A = 11.6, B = 10.1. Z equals 9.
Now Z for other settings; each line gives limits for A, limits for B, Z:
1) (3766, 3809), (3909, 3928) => 15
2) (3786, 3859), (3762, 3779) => 7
